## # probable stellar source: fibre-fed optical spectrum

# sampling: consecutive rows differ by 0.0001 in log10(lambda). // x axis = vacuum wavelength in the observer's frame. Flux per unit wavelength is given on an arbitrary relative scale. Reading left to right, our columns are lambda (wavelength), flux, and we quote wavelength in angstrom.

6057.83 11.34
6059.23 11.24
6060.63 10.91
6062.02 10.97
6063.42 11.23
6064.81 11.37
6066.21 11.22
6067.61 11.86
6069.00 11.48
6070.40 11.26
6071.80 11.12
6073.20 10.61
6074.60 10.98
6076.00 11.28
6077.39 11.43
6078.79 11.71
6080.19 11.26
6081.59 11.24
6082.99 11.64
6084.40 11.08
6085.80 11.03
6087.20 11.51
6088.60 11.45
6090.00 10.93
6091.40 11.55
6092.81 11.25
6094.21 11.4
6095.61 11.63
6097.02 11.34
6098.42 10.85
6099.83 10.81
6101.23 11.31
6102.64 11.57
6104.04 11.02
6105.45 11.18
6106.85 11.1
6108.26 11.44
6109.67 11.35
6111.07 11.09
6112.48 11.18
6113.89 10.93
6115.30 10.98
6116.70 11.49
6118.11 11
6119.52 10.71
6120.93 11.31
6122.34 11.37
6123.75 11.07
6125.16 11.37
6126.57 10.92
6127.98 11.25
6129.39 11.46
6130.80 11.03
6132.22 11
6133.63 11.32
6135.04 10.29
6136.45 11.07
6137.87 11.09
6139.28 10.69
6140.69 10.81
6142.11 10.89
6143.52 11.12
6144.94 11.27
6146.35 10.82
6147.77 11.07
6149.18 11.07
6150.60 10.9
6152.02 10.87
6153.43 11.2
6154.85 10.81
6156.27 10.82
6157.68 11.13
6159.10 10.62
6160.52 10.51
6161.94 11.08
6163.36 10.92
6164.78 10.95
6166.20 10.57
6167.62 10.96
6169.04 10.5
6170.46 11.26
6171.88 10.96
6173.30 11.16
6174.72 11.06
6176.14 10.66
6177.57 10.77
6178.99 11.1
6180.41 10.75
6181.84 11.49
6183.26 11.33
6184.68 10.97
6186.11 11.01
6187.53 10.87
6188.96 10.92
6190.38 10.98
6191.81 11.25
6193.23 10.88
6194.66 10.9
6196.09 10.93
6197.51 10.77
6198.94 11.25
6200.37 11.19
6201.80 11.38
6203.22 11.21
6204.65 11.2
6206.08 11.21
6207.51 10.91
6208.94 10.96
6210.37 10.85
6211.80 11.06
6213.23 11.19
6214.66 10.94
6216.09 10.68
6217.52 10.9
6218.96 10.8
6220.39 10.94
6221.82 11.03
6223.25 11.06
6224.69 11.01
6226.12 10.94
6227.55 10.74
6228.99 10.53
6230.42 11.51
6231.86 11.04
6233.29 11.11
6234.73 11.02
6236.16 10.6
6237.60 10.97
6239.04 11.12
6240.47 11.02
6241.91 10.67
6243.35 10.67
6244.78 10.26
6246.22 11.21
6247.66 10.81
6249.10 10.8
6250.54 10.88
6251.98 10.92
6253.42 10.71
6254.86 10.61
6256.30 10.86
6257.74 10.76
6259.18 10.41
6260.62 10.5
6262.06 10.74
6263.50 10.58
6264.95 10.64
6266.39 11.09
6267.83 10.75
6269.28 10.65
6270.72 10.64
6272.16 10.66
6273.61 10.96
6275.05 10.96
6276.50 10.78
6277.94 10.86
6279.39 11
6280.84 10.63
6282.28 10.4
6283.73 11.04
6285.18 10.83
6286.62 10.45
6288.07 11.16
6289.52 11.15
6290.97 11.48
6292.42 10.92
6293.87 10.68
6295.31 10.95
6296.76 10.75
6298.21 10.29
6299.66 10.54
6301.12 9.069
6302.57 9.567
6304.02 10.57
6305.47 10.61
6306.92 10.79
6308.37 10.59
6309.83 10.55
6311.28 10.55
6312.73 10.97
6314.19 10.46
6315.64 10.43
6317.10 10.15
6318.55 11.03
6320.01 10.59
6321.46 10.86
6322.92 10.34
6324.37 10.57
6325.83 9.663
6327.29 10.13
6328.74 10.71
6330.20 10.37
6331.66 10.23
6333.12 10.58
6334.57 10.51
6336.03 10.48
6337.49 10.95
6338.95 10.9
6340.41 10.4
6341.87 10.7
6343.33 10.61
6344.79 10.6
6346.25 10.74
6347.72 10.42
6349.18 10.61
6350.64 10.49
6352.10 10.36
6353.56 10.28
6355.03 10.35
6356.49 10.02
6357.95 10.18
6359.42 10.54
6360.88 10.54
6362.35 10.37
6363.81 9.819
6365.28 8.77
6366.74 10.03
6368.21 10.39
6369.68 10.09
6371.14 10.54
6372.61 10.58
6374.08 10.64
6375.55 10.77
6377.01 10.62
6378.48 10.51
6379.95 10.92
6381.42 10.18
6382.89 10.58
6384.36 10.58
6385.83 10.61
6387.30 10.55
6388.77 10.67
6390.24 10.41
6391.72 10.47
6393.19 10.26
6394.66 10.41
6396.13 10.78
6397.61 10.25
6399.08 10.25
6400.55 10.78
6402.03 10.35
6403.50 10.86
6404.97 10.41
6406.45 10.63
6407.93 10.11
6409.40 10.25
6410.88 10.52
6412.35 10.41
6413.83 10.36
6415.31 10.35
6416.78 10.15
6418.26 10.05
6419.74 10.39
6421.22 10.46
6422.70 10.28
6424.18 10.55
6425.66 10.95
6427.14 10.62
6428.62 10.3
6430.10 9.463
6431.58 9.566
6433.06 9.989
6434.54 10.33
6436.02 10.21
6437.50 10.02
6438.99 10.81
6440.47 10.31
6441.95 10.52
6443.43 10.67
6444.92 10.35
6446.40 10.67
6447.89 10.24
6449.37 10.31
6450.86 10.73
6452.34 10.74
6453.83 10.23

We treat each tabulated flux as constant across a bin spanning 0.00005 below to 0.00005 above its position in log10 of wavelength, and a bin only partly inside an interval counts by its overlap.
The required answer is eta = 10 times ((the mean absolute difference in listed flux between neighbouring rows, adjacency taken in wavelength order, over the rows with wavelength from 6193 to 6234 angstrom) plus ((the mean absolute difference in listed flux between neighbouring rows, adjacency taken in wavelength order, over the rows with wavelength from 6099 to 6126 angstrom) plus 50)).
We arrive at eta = 505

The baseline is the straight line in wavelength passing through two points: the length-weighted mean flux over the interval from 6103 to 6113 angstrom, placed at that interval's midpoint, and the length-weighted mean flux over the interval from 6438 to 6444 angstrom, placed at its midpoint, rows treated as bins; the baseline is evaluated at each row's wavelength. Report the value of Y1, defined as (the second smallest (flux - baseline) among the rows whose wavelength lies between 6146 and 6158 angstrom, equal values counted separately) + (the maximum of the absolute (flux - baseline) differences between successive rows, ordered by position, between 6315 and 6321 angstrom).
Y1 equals 0.6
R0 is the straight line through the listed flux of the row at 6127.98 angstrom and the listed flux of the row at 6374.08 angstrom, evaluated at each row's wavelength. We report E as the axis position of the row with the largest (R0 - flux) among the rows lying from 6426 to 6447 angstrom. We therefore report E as 6430.10 angstrom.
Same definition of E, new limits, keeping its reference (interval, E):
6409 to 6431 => 6430.10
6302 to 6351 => 6302.57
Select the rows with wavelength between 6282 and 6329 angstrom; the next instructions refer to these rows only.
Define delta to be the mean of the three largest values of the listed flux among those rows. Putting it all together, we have 11.3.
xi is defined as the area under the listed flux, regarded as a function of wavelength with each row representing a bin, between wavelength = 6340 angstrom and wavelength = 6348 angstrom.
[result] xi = 85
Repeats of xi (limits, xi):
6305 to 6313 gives 85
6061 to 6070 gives 102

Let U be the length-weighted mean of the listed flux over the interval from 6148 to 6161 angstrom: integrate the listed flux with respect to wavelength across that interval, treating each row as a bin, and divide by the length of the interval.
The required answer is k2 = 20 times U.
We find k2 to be 218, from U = 10.9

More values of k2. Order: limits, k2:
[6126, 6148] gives 220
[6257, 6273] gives 214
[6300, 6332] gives 208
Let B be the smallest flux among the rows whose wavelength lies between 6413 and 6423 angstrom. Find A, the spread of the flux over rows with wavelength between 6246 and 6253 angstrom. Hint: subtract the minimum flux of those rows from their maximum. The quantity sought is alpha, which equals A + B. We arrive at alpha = 10.46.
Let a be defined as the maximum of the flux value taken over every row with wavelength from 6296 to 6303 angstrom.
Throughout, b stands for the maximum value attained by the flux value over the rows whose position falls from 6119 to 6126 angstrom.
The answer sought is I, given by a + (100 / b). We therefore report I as 19.5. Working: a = 10.75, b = 11.37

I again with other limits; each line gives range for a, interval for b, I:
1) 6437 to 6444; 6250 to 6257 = 20.0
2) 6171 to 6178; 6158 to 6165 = 20.2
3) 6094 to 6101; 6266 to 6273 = 20.6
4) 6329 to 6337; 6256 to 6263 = 19.8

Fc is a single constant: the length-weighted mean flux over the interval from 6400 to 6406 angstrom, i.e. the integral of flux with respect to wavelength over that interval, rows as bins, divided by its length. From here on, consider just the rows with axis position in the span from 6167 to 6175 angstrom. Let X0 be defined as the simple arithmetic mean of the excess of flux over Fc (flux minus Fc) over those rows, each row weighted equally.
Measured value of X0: 0.39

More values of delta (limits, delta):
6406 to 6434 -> 10.7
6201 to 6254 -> 11.4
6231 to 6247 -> 11.1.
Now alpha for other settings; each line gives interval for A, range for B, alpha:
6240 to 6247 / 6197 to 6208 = 11.72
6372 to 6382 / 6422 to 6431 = 10.20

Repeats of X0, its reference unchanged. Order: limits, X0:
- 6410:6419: -0.29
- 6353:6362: -0.27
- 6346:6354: -0.11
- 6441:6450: -0.13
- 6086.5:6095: 0.76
